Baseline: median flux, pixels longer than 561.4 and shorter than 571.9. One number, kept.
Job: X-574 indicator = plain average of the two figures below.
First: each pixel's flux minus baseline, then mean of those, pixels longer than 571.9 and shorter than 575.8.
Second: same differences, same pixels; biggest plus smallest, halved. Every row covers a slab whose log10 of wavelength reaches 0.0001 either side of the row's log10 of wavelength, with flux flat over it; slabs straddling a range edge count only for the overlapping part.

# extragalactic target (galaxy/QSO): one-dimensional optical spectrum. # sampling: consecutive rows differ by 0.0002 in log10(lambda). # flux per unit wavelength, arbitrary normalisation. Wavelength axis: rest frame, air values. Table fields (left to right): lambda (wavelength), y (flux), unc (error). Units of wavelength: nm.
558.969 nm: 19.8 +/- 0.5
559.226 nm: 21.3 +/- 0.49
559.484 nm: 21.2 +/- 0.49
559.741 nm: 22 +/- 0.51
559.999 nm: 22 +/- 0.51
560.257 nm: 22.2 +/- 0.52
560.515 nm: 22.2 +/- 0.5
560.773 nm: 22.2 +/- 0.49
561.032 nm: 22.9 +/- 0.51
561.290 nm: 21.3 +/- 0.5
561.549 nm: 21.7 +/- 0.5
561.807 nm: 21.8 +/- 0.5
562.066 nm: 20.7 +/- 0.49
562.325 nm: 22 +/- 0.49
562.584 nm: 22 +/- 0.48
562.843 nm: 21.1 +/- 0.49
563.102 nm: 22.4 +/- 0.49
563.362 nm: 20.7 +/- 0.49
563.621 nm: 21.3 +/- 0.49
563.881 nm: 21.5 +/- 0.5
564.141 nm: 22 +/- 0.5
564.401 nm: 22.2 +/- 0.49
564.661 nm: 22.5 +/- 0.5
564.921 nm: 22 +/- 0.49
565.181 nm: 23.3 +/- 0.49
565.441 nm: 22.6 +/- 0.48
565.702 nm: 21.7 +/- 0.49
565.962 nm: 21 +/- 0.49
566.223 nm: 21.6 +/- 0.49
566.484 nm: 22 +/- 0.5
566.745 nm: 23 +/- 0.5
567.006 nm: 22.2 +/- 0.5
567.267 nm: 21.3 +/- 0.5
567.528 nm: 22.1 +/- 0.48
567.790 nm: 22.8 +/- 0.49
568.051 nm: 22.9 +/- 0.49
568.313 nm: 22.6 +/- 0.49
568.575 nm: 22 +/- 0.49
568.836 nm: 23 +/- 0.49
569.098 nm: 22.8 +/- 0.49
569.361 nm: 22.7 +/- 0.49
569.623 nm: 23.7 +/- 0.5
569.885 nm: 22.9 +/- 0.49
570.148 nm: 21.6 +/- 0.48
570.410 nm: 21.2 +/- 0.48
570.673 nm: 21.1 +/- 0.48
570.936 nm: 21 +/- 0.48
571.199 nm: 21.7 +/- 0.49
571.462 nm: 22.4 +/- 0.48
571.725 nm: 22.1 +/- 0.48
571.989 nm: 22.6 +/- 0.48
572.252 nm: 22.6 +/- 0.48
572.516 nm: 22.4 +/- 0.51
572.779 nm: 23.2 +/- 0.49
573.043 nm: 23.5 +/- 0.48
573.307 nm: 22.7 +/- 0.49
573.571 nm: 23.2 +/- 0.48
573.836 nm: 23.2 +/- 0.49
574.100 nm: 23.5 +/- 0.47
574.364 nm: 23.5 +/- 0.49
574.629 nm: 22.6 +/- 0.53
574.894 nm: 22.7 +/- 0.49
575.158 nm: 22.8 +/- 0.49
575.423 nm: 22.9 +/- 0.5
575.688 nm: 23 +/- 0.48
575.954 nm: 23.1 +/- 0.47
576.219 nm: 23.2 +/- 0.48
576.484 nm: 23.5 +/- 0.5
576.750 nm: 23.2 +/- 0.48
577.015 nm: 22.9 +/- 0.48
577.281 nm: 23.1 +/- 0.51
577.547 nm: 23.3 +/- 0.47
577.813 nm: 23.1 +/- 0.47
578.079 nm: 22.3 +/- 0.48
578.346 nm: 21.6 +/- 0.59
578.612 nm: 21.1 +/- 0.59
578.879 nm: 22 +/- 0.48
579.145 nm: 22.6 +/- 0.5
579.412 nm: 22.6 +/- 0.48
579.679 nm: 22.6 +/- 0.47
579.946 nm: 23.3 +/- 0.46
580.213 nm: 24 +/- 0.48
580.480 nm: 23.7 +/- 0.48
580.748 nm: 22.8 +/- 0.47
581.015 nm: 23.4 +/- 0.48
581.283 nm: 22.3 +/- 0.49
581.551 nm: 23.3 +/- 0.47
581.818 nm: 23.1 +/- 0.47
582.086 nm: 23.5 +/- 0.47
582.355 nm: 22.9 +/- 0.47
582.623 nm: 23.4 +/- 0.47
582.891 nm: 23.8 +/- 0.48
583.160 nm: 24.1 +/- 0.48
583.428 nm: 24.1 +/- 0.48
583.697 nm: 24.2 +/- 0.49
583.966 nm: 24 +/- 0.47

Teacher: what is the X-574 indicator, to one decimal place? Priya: 1.0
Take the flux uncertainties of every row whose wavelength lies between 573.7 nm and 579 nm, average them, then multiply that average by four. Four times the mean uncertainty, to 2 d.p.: 1.99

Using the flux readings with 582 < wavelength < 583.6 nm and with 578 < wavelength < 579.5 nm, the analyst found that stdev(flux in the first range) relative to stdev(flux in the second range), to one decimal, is 0.8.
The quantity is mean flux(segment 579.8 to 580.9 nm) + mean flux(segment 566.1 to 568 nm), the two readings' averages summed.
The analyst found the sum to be 45.6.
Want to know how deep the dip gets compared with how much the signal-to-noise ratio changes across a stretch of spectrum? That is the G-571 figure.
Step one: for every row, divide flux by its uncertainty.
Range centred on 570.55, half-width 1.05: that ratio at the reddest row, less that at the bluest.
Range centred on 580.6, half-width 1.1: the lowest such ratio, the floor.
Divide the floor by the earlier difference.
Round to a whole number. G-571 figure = -62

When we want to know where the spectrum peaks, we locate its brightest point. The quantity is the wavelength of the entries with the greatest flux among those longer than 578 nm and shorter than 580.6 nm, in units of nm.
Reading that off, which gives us 580.213 nm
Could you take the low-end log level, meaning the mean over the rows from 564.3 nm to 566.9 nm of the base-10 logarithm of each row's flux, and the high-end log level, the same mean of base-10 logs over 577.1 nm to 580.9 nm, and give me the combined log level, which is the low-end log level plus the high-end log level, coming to 2.702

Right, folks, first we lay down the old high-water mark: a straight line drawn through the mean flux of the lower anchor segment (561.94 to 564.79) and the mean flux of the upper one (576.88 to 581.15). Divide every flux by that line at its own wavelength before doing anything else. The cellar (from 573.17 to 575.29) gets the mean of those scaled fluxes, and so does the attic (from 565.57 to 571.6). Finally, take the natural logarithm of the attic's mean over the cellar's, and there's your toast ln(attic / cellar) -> -0.021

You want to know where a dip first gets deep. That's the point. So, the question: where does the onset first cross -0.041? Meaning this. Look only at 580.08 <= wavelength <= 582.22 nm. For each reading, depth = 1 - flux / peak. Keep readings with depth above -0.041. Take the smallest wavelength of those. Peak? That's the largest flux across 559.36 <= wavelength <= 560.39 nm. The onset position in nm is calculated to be 580.748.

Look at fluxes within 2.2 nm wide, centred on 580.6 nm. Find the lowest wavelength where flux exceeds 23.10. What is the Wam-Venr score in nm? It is 579.946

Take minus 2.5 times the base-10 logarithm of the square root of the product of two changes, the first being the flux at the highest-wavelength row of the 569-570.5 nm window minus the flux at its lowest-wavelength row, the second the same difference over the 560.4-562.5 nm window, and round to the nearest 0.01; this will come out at 0.62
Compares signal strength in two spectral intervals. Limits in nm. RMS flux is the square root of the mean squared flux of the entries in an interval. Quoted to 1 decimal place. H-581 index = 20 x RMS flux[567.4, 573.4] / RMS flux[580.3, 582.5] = 19.4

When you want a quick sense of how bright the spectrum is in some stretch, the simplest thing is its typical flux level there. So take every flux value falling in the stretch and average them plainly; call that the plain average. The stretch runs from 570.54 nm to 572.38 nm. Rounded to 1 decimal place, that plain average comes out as 21.9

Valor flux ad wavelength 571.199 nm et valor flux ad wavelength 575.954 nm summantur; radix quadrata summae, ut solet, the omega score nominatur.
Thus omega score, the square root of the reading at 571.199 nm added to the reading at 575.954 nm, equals 6.693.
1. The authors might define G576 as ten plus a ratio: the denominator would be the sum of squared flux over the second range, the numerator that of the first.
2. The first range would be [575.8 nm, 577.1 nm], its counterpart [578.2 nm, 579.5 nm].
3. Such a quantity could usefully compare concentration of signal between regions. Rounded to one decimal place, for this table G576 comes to 11.1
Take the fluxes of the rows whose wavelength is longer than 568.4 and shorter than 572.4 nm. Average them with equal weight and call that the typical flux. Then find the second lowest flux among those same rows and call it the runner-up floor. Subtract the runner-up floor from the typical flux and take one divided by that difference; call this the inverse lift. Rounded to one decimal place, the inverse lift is 0.9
